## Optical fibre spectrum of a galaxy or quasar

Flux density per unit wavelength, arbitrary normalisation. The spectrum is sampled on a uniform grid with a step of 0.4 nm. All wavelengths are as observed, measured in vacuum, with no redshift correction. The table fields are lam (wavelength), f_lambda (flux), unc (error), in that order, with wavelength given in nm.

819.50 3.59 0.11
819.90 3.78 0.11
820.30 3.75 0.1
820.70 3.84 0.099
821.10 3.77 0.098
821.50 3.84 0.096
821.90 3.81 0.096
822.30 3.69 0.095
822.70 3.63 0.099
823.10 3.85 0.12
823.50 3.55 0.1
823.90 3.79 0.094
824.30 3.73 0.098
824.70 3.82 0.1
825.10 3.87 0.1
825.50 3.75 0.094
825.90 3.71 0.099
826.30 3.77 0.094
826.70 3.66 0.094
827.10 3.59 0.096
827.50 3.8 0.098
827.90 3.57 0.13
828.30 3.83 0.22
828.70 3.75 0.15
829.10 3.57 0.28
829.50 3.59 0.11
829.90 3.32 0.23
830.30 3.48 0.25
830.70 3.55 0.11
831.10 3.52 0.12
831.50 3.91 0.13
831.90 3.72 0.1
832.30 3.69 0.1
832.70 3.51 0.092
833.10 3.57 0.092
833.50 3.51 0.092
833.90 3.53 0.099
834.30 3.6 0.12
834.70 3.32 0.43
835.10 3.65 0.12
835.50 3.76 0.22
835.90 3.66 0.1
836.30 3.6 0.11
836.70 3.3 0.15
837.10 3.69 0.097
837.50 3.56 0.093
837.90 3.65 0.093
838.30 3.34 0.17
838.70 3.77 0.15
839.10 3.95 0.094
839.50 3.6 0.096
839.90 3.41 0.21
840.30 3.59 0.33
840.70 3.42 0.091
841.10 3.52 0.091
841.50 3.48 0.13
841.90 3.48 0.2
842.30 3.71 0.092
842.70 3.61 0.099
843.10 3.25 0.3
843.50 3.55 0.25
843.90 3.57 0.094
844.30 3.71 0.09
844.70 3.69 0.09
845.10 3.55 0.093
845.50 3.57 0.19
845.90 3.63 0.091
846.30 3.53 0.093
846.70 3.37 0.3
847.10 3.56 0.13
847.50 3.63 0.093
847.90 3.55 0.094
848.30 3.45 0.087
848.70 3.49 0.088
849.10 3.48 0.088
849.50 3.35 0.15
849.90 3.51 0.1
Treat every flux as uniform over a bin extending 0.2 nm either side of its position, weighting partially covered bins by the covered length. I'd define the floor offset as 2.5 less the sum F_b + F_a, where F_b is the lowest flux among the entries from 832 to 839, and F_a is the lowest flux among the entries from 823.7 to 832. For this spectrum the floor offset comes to -4.12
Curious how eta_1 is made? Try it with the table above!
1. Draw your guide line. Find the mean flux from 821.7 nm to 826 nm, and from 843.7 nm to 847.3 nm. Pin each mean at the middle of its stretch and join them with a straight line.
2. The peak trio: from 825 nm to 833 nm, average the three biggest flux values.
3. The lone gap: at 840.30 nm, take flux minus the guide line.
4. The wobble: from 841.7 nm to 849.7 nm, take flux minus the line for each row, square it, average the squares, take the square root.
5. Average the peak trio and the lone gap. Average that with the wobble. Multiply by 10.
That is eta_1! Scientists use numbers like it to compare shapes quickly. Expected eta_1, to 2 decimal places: 10.20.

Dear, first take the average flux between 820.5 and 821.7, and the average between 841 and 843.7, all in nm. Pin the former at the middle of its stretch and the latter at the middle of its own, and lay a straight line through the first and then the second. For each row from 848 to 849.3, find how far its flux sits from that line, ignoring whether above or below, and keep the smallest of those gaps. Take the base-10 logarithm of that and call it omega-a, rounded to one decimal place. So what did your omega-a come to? -1.7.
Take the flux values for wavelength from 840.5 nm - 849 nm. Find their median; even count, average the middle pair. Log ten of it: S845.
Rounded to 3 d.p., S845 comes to 0.550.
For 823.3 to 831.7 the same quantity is 0.569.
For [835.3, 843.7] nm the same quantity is 0.555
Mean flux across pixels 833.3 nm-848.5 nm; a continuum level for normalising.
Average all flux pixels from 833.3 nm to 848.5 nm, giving 3.56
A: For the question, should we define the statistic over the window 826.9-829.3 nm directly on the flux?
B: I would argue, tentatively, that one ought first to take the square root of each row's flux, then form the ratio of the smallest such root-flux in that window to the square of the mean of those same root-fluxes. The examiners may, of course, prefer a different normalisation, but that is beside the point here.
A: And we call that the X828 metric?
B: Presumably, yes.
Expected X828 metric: 0.513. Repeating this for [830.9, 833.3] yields 0.513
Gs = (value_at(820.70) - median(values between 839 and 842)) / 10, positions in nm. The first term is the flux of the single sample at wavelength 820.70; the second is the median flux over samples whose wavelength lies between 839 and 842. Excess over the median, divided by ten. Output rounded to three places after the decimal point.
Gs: 0.034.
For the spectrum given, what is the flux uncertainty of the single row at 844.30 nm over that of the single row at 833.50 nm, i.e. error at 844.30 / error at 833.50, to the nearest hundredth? 0.98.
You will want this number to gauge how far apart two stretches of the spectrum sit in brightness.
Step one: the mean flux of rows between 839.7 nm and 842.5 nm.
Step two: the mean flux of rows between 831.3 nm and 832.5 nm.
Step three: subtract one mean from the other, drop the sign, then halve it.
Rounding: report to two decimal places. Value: 0.13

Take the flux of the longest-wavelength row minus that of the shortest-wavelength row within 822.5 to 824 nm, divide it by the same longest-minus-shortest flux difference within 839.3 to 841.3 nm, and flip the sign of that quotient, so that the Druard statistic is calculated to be 2.0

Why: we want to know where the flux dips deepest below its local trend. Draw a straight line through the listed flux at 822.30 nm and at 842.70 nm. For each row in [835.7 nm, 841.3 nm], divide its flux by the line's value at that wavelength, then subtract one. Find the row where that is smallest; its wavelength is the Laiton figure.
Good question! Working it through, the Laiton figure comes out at 836.70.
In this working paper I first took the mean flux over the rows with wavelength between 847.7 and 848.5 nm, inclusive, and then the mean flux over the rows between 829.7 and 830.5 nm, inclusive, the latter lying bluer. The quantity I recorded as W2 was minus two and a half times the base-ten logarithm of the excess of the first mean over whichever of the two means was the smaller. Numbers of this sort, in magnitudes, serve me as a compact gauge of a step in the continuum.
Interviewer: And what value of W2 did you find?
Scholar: 2.5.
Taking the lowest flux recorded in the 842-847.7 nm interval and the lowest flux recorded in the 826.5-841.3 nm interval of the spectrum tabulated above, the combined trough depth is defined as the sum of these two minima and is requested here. 6.55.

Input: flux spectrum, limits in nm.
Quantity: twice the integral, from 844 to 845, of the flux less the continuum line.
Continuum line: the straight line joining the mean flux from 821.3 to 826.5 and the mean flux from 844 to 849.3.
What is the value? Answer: 0.20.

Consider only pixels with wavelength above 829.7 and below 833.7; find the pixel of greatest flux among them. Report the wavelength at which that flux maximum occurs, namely 831.50 nm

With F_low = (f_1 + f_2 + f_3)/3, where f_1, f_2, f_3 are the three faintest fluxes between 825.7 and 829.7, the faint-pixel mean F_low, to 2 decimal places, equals 3.58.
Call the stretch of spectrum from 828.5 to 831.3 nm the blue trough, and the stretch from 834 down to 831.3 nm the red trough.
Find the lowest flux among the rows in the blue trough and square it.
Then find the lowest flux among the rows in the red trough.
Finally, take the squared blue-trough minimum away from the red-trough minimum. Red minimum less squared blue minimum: -7.5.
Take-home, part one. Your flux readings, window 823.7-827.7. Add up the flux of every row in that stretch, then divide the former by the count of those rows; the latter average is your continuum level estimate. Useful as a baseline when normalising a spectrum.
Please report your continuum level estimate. 3.75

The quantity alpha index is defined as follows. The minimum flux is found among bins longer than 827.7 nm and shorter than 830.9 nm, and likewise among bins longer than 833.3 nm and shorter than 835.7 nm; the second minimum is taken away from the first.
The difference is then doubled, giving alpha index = 0.00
